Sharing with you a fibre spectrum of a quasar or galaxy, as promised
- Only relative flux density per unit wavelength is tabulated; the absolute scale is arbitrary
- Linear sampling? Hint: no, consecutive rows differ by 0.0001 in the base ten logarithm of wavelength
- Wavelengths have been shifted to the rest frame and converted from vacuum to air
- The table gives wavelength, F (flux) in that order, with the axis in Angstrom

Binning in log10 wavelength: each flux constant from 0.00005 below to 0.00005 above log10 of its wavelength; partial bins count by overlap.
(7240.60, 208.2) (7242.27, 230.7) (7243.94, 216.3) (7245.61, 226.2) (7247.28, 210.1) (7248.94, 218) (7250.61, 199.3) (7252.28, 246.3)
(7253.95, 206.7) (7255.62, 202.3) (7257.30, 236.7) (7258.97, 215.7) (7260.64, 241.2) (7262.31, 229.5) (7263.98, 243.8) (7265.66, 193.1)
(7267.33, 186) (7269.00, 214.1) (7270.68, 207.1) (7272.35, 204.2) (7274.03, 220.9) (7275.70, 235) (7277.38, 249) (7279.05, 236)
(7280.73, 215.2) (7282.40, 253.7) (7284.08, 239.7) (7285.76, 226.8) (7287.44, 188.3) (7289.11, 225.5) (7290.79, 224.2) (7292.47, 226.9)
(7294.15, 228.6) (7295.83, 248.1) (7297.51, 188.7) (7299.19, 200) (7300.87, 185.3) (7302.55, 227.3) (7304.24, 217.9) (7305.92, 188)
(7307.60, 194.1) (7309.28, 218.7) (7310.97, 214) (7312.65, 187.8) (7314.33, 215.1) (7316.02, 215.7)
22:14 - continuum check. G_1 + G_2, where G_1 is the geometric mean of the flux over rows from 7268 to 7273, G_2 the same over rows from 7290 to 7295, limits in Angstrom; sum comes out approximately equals 435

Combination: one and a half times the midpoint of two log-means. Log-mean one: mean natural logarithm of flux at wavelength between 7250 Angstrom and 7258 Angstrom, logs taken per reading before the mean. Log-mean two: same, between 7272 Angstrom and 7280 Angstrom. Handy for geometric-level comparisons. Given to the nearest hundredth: 8.11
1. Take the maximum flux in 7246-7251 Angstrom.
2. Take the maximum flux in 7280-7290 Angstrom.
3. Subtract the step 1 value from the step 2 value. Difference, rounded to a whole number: 36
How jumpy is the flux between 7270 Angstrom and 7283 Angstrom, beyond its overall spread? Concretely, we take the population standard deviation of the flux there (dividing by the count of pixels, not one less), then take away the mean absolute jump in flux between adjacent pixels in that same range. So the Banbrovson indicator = 0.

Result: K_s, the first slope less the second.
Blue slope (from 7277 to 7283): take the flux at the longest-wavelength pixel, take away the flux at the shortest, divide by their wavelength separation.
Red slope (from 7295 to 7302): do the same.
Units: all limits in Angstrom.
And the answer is 13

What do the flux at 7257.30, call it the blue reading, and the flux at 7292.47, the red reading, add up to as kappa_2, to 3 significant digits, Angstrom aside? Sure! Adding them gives 464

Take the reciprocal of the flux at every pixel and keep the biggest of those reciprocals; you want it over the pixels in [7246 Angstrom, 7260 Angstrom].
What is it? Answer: 0.0050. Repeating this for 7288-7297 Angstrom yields 0.0045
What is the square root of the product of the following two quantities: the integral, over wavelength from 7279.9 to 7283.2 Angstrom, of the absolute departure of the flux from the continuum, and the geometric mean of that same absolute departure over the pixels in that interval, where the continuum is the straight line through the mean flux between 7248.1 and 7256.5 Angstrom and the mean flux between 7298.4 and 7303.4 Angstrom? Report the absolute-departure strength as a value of 39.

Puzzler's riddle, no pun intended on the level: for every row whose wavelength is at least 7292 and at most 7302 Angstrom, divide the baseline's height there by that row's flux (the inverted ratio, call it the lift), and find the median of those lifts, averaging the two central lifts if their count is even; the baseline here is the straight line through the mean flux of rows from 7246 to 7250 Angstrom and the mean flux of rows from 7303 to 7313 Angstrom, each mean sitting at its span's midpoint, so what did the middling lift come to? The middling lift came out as 0.97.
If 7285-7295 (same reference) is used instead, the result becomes 0.92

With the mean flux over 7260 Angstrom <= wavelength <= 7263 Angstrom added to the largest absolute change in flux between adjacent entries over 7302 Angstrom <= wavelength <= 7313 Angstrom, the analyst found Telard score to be 265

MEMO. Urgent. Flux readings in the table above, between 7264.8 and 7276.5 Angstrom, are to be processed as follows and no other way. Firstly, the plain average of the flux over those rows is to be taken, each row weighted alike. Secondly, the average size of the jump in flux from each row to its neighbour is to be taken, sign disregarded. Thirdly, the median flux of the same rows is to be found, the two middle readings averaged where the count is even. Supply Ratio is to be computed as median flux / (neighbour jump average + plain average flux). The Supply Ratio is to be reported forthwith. 0.936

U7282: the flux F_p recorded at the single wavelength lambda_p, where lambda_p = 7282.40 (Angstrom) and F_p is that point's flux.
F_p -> 253.7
